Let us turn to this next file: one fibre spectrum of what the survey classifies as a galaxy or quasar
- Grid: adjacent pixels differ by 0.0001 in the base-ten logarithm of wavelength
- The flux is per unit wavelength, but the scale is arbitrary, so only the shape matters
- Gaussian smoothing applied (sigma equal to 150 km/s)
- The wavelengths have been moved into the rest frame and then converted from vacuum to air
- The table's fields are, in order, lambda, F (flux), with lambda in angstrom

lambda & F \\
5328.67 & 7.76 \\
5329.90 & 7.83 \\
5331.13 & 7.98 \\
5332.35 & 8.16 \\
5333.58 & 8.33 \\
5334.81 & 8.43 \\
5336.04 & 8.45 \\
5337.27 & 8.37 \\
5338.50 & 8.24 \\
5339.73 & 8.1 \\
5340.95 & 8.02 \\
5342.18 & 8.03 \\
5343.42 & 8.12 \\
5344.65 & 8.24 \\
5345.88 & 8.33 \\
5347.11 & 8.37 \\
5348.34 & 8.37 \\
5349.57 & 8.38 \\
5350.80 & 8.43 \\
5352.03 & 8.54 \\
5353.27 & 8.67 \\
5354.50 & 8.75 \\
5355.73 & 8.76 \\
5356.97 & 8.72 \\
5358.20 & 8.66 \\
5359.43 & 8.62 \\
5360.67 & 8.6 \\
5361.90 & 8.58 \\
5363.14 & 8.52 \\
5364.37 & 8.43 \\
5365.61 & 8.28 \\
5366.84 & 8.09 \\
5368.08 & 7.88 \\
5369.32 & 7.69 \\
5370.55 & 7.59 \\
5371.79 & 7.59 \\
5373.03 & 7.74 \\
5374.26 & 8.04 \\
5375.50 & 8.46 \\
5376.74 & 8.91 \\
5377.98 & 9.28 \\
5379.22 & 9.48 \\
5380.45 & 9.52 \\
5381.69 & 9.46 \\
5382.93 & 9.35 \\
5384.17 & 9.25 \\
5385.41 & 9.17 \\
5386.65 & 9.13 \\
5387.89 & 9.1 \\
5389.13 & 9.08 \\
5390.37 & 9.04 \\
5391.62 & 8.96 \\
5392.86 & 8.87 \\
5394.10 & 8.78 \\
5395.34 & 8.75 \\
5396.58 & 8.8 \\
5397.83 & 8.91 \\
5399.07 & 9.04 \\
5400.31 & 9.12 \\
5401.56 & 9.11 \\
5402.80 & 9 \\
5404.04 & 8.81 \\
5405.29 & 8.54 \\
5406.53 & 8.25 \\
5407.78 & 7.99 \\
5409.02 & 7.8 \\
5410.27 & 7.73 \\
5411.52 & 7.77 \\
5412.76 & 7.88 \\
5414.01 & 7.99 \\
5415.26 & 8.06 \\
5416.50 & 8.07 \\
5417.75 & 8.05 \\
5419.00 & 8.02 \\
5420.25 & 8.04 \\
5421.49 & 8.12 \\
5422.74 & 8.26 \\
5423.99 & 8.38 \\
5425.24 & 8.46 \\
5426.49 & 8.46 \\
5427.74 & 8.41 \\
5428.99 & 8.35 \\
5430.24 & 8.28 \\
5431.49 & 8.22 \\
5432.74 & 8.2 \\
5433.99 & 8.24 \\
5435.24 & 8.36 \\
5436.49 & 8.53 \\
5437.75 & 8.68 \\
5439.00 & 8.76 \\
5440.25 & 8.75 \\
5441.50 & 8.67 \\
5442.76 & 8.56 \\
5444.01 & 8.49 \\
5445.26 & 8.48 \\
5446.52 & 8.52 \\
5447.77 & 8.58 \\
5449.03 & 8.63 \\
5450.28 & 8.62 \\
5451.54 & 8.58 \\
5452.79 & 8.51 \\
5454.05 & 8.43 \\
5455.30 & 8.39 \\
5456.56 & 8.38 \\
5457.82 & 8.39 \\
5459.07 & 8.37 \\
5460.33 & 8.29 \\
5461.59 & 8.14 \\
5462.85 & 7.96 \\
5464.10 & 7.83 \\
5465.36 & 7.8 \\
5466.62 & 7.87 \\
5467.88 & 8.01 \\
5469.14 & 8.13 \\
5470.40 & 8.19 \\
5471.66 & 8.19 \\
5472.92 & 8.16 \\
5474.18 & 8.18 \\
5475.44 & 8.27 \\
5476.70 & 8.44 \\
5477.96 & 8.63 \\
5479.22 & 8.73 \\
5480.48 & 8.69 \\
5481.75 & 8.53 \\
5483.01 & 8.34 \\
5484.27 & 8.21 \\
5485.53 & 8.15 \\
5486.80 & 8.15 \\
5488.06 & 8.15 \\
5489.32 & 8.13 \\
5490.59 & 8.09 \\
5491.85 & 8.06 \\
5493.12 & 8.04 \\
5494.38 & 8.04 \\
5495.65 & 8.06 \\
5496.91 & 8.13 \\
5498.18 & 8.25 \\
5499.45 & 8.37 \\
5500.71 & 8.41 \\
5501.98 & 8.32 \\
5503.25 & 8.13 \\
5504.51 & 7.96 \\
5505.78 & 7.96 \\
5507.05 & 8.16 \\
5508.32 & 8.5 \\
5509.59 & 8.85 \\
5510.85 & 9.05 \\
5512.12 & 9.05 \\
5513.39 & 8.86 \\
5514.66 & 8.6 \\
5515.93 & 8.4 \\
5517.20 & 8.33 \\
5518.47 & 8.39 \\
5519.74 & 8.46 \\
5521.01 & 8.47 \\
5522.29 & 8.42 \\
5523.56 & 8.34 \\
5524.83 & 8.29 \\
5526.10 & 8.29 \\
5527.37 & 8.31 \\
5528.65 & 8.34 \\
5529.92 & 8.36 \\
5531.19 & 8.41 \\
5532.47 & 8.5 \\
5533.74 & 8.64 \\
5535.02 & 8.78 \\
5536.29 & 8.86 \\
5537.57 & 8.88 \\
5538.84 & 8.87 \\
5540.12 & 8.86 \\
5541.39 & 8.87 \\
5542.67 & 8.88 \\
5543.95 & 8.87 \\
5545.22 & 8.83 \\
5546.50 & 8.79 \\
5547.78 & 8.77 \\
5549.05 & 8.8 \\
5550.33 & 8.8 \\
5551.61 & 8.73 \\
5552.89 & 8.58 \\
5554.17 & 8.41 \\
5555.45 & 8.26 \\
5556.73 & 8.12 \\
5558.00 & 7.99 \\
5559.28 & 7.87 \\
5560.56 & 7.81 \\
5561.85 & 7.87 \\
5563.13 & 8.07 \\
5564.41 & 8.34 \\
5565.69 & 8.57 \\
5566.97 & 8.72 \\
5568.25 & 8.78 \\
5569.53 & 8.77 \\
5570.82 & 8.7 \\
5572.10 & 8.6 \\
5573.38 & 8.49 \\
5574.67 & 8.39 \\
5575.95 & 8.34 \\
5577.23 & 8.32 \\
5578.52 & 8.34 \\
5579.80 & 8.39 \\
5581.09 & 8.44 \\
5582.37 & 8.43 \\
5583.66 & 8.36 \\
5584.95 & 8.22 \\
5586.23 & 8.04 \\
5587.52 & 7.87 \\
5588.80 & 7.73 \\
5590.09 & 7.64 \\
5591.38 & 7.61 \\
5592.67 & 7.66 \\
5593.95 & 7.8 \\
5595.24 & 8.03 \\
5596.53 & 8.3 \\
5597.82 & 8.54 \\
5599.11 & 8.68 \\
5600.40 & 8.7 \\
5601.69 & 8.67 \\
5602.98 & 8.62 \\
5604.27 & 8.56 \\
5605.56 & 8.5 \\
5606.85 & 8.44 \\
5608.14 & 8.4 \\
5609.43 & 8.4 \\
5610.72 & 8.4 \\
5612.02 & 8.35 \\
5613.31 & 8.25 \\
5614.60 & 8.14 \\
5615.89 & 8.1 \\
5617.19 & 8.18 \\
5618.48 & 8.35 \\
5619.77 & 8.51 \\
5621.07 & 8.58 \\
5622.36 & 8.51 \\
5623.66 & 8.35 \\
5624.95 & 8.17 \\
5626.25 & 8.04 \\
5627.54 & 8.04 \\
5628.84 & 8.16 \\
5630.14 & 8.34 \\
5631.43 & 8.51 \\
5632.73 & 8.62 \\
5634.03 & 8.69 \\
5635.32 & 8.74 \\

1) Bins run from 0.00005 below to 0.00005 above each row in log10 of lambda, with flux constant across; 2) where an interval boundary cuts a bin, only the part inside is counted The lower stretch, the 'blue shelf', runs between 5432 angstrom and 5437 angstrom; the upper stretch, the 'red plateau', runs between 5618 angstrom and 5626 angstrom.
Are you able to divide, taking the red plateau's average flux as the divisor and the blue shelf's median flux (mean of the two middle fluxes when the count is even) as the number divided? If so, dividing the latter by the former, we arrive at 0.99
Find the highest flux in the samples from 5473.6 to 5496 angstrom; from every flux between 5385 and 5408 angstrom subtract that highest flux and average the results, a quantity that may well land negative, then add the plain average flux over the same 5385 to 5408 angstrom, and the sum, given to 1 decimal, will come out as 9.0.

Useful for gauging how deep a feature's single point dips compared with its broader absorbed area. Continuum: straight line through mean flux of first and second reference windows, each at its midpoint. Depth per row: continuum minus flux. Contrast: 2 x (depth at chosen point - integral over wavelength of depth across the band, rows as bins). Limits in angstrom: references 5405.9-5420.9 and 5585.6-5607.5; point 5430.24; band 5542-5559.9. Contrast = 14.0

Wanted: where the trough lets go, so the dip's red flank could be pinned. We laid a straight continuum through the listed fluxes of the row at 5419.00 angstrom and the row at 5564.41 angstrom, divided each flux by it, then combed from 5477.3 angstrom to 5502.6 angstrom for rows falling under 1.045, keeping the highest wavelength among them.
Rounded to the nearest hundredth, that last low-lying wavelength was 5501.98 angstrom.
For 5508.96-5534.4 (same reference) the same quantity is 5533.74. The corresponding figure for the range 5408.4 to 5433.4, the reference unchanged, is 5432.74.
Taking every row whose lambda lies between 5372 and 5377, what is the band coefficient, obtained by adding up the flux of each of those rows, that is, 33.15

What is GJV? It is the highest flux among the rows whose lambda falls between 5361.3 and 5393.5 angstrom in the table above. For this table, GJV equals 9.52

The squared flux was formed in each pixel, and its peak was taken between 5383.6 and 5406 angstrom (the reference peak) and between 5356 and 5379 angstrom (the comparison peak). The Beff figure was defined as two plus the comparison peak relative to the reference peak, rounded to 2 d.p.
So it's 3.01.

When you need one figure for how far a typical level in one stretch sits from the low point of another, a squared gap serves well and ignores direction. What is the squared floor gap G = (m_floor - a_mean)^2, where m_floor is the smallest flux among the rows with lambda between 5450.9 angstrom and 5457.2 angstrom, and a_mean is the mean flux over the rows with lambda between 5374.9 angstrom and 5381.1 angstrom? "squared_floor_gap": 0.6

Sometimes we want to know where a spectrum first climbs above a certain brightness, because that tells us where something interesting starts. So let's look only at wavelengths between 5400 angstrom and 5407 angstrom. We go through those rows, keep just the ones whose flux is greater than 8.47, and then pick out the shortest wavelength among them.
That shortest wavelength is 5400.31 angstrom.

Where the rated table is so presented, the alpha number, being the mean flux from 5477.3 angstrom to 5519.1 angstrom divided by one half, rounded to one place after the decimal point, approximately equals 16.7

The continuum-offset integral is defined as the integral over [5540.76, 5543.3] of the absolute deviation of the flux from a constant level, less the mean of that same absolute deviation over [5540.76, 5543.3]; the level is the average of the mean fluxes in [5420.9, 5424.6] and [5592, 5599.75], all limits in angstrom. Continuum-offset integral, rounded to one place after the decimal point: 1.0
